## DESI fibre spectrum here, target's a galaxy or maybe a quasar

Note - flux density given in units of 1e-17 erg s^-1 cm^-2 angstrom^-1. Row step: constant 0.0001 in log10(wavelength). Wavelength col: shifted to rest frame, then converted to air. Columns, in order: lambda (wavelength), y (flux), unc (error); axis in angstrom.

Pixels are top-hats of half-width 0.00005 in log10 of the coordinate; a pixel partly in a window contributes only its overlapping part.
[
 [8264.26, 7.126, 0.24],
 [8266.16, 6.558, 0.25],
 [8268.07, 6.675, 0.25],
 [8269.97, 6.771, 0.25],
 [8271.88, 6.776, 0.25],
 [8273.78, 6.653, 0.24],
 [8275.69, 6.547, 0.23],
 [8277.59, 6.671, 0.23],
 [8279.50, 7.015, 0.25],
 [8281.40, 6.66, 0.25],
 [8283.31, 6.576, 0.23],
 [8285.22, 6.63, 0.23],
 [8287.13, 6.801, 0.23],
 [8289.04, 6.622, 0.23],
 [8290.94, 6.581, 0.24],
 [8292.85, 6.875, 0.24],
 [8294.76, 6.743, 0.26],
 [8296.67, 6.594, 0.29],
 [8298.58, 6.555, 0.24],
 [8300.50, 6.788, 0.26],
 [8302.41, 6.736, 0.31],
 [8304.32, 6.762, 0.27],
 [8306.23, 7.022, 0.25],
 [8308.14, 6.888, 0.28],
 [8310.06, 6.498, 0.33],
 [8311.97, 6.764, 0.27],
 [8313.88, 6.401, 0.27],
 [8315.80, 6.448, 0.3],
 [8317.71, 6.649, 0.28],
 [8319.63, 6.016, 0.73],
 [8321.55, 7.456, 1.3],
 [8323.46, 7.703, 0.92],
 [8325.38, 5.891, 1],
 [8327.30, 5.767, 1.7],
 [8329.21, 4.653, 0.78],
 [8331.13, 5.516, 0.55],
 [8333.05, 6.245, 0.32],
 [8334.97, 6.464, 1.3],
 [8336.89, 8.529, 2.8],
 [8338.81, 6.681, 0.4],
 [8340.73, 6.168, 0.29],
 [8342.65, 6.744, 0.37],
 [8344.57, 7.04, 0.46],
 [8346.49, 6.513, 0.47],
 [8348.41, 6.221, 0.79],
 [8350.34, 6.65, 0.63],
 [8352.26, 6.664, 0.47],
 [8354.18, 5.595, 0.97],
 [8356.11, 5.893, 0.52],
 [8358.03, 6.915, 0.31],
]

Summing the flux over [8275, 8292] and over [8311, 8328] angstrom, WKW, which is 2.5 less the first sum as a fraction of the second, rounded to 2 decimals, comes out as 1.48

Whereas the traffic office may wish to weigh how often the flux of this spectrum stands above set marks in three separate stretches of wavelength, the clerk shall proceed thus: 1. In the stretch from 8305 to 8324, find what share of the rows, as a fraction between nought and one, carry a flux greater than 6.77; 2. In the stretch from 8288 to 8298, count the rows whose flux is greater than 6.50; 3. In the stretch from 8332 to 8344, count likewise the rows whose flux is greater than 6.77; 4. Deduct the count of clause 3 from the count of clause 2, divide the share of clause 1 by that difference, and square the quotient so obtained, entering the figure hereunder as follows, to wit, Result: 0.010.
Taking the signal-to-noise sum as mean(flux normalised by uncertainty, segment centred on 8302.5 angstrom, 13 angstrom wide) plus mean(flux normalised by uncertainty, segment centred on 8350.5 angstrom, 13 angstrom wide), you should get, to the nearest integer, 36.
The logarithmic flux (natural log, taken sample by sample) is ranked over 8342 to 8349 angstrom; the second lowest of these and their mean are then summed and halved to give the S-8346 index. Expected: 1.88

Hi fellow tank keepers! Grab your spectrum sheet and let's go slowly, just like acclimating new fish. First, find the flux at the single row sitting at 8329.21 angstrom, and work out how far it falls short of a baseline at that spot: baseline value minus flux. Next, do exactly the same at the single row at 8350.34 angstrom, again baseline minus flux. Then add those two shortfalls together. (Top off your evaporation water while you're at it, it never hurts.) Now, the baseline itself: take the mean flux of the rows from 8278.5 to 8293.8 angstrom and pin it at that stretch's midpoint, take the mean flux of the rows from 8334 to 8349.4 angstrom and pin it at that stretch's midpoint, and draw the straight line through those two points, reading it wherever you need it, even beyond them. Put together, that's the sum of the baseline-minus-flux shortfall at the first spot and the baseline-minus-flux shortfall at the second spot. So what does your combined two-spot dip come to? 2.3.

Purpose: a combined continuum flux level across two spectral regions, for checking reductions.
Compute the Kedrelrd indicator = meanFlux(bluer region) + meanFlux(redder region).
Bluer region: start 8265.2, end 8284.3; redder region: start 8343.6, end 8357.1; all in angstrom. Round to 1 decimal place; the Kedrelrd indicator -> 13.1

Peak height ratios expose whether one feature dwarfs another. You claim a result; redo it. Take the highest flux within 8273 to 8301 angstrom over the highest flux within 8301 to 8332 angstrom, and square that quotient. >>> 0.83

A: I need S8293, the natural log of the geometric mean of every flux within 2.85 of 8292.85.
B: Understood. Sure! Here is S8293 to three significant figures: 1.91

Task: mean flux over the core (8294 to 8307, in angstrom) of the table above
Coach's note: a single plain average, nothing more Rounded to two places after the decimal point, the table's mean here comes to 6.74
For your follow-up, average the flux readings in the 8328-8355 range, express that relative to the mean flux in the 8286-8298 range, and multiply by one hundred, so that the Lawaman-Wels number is 95.6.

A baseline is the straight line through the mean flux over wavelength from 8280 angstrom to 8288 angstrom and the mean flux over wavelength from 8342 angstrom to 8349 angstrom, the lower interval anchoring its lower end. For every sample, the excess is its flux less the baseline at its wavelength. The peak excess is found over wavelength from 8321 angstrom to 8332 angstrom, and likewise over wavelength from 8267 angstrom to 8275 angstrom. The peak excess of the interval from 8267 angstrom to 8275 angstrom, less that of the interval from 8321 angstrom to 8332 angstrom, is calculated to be -0.96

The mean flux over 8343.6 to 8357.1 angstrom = 6.37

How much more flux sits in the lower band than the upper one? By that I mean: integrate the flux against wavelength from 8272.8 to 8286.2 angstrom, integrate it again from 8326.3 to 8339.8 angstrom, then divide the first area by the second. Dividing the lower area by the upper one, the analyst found 1.06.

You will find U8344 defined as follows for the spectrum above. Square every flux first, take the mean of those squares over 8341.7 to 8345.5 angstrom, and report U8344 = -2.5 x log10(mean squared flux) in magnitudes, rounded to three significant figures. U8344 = -4.19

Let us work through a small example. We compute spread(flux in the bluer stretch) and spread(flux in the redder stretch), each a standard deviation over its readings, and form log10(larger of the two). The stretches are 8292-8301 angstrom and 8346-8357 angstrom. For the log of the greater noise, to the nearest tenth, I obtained -0.4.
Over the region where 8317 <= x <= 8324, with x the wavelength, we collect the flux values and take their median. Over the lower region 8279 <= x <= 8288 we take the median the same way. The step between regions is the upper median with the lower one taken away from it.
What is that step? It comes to 0.39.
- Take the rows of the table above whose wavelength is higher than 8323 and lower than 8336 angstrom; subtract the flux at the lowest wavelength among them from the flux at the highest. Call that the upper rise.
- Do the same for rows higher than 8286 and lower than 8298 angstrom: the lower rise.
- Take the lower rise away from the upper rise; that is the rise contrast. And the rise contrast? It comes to -1.0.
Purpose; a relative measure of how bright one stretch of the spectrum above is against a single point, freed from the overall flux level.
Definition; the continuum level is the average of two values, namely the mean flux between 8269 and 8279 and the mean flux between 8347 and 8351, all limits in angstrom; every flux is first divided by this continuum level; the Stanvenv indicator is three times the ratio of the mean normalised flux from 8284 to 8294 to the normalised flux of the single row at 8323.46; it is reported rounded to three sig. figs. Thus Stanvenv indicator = 2.61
